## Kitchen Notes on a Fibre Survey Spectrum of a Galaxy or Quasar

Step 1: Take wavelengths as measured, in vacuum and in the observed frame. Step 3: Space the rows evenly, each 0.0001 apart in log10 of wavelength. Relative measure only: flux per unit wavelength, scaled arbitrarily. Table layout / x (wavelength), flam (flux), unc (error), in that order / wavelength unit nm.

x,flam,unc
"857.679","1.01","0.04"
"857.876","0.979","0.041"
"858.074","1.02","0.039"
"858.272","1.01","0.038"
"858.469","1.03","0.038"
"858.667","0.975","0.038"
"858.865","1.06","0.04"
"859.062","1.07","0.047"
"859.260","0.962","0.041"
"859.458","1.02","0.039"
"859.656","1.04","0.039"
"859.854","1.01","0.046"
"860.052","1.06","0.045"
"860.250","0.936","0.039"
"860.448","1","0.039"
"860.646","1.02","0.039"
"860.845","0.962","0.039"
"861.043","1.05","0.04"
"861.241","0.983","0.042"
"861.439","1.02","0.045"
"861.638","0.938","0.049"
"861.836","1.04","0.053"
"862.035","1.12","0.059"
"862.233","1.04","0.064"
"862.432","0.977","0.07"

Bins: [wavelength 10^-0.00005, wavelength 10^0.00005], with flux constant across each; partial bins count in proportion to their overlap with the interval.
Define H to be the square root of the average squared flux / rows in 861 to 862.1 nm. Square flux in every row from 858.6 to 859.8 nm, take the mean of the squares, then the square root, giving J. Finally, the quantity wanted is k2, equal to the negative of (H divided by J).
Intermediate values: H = 1.027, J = 1.02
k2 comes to -1.00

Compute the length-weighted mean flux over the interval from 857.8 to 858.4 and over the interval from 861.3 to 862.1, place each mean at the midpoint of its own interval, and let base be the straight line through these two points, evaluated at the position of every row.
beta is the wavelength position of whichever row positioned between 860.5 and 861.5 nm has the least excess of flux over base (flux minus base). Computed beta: 860.845 nm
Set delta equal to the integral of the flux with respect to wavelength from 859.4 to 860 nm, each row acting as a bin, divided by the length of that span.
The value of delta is 1.026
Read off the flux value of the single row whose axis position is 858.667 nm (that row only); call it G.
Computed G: 0.975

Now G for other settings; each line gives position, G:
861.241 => 0.983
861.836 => 1.04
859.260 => 0.962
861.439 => 1.02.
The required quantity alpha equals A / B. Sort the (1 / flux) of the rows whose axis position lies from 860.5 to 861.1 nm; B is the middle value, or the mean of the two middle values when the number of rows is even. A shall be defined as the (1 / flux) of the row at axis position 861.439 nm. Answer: 1.00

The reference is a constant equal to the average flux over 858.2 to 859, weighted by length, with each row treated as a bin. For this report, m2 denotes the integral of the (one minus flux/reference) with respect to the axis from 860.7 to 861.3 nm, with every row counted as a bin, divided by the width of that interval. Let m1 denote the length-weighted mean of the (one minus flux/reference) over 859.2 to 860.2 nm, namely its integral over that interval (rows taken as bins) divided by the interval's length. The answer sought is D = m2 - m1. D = 0.02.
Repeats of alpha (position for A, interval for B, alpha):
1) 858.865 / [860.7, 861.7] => 0.93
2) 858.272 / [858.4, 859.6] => 1.01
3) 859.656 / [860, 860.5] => 0.96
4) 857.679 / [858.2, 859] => 1.01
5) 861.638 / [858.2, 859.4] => 1.09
